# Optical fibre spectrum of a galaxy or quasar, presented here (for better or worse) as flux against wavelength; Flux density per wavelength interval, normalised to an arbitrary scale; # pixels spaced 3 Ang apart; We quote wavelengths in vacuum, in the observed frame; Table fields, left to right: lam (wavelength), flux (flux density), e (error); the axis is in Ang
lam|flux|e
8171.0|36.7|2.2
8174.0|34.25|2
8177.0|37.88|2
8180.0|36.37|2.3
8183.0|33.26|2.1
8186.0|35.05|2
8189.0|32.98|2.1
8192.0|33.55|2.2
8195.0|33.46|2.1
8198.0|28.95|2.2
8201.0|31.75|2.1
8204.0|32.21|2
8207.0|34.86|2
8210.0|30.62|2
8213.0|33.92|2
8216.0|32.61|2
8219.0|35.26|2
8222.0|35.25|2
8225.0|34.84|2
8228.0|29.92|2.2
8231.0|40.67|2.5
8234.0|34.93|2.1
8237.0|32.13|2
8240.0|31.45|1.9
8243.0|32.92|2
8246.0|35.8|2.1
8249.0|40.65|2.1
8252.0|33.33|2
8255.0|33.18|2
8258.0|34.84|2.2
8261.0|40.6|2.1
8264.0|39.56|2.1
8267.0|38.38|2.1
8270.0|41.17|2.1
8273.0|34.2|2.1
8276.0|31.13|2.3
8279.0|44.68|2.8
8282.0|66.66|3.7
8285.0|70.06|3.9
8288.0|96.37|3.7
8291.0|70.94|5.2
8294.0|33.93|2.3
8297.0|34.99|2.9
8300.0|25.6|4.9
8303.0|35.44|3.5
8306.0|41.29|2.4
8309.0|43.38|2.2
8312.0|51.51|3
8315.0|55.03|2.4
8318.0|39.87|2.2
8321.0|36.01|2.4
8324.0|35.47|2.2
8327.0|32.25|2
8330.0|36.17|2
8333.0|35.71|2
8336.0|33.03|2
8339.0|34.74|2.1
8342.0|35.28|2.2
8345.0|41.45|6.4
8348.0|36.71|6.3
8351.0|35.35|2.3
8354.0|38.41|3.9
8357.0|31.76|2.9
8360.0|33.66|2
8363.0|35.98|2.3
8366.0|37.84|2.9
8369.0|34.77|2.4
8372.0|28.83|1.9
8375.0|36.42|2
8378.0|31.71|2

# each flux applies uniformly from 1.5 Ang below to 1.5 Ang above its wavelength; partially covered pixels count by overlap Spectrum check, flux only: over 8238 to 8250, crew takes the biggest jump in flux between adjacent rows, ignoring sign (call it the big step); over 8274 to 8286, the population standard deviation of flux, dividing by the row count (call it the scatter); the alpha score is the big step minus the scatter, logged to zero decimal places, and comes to -11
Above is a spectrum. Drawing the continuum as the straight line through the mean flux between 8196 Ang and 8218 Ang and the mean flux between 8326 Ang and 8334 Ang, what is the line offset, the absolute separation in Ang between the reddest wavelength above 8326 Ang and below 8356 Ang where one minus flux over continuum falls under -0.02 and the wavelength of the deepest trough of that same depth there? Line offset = 27 Ang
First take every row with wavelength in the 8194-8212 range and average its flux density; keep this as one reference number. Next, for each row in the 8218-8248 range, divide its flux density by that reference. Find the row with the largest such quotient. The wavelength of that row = 8231.0 Ang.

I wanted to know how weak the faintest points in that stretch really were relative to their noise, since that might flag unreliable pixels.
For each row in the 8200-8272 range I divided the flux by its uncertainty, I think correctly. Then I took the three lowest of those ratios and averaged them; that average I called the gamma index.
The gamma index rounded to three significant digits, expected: 14.7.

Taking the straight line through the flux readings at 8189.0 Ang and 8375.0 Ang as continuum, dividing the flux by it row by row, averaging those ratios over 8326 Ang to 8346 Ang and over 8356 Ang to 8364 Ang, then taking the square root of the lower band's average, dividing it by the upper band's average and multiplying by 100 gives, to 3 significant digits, 107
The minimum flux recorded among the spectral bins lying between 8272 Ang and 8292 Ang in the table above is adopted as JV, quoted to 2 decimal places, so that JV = 31.13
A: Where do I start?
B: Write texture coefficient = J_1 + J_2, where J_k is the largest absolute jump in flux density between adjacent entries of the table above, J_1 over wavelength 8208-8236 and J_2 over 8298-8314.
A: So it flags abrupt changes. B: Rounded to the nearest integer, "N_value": 21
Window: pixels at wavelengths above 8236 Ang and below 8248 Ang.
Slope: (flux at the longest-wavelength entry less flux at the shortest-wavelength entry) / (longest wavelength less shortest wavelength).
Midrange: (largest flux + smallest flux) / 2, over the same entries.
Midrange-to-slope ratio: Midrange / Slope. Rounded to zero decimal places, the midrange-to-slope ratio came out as 82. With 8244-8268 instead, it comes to 300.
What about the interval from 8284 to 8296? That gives -16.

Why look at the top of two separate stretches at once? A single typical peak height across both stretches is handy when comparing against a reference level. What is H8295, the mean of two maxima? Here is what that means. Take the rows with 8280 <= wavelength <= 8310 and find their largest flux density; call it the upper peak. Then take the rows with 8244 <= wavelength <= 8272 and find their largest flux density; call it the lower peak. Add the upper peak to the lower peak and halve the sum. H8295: 69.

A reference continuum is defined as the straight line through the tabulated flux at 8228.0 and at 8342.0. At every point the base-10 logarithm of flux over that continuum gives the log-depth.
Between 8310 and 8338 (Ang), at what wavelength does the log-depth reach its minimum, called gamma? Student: 8327.0 Ang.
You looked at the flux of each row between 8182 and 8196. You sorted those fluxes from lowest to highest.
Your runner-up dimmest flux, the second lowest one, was 33.26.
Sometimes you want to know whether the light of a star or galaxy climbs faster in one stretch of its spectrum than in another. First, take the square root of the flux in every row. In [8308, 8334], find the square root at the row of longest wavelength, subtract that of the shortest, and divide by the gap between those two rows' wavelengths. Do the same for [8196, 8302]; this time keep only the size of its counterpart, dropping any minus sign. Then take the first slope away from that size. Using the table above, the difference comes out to 0.029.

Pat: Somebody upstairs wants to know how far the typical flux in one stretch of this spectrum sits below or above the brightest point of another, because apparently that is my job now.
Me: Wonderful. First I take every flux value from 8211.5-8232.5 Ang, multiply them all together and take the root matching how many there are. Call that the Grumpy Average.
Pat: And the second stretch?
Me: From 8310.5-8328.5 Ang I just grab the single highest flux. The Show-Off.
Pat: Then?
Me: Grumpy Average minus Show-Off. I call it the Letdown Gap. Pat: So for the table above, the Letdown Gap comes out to -21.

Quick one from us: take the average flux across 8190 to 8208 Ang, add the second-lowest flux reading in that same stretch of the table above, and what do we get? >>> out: 64.2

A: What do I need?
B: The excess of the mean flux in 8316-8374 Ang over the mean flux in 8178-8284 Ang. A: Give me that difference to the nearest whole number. 0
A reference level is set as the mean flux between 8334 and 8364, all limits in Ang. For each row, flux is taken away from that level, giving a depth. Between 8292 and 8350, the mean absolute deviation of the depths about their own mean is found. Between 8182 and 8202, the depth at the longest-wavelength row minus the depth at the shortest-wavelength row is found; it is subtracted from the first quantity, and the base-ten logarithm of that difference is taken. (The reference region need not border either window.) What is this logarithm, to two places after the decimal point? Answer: 0.52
